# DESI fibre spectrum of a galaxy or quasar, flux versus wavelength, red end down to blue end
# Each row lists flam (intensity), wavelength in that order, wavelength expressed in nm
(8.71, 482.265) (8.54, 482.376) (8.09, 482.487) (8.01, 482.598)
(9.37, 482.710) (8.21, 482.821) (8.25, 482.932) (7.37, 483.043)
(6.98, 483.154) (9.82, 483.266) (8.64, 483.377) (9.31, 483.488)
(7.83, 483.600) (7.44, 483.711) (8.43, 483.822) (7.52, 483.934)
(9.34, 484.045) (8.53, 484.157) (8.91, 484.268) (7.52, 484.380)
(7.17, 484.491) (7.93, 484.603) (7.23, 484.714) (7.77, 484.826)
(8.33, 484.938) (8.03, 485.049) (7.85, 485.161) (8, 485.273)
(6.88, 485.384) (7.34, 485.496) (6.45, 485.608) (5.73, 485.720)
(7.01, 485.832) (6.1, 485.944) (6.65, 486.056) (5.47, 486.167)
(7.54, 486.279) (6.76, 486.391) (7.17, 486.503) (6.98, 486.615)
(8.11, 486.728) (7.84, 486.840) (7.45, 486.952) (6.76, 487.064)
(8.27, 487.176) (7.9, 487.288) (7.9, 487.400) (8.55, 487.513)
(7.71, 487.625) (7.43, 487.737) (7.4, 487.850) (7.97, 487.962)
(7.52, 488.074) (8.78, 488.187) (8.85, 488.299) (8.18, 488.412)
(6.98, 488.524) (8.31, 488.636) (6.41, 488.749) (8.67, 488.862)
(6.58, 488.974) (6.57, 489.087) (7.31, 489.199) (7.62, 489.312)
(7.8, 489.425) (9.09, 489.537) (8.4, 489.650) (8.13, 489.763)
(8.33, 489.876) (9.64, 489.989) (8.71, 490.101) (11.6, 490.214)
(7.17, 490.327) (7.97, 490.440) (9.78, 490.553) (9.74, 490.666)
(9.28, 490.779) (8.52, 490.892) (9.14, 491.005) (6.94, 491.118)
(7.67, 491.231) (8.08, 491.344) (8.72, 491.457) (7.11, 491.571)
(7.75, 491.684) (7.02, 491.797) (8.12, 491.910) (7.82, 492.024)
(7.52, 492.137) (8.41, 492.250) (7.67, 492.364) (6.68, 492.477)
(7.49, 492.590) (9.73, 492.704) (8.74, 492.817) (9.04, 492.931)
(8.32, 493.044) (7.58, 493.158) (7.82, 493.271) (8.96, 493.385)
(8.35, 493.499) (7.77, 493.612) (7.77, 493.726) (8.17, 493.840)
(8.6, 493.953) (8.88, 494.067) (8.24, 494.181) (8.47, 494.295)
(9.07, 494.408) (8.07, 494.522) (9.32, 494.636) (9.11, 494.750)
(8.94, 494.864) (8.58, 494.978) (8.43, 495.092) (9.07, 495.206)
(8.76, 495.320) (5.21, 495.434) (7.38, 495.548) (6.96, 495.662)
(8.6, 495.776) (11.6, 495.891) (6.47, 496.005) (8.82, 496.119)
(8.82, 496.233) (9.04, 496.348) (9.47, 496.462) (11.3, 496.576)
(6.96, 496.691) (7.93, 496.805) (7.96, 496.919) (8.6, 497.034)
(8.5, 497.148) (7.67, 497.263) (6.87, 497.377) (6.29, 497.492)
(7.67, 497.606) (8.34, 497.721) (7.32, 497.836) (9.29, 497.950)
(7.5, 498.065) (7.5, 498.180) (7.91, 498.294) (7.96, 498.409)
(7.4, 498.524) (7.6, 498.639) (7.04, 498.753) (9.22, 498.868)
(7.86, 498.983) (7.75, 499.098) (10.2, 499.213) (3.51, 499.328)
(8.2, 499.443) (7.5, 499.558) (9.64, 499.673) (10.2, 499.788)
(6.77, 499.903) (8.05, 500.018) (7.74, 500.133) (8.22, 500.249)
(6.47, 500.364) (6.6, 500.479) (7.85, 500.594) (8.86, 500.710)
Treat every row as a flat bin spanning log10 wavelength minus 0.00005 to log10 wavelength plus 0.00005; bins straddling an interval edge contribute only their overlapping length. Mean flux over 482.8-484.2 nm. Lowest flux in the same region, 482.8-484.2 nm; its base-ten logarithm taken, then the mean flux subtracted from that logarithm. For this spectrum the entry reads -7.44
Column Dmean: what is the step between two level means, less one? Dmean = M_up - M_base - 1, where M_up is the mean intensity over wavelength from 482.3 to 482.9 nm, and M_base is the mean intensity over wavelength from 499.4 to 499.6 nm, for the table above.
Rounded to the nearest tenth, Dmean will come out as -0.4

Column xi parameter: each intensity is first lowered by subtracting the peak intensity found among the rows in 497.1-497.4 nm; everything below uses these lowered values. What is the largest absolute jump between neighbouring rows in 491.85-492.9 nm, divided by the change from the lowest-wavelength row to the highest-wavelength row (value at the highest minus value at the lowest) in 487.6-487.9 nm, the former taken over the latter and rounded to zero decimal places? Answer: -7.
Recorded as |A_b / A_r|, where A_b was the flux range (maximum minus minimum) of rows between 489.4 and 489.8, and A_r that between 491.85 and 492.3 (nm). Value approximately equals 1.4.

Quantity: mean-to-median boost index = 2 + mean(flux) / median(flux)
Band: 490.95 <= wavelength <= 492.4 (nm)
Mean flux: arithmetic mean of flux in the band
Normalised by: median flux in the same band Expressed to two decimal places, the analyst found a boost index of 3.01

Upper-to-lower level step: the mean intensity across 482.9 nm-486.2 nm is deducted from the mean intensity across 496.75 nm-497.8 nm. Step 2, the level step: 0.1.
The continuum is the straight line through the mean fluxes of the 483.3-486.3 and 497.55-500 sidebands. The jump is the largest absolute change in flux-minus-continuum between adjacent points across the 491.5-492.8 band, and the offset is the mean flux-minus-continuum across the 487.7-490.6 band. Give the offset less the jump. -1.8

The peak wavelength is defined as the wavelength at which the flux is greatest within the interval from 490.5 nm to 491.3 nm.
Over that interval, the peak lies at 490.553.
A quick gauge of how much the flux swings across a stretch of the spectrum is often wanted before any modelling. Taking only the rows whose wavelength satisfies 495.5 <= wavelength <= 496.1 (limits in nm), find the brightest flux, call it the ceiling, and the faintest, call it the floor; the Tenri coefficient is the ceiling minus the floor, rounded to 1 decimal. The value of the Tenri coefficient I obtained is 5.1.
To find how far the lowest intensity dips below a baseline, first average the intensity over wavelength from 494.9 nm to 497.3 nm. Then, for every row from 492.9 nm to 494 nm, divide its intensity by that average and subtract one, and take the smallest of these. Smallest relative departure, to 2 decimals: -0.10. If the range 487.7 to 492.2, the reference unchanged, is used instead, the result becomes -0.24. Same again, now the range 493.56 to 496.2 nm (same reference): -0.38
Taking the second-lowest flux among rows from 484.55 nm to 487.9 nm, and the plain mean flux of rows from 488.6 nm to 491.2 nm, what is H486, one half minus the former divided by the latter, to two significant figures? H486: -0.19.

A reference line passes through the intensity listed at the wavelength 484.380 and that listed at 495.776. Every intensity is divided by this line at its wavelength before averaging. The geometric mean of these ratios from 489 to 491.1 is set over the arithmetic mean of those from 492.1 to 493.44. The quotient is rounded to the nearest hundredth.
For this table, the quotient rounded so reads 1.08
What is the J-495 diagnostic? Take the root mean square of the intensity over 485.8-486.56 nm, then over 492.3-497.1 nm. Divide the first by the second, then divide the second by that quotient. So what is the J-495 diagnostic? 10.7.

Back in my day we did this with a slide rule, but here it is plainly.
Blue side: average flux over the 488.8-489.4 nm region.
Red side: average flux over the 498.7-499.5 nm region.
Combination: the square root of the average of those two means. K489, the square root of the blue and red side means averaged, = 2.74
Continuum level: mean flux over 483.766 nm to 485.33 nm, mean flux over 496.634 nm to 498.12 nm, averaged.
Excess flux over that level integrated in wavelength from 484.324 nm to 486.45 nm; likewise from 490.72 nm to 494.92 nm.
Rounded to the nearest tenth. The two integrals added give -0.2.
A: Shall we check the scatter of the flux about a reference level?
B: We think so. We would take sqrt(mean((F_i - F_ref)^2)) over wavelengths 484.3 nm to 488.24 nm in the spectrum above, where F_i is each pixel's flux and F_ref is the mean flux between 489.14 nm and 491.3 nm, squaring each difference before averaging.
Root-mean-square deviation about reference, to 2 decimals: 1.37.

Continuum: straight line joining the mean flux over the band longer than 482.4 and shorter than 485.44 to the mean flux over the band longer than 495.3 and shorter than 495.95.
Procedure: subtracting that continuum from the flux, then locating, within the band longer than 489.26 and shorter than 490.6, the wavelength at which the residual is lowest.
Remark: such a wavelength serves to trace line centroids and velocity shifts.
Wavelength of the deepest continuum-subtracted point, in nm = 490.327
